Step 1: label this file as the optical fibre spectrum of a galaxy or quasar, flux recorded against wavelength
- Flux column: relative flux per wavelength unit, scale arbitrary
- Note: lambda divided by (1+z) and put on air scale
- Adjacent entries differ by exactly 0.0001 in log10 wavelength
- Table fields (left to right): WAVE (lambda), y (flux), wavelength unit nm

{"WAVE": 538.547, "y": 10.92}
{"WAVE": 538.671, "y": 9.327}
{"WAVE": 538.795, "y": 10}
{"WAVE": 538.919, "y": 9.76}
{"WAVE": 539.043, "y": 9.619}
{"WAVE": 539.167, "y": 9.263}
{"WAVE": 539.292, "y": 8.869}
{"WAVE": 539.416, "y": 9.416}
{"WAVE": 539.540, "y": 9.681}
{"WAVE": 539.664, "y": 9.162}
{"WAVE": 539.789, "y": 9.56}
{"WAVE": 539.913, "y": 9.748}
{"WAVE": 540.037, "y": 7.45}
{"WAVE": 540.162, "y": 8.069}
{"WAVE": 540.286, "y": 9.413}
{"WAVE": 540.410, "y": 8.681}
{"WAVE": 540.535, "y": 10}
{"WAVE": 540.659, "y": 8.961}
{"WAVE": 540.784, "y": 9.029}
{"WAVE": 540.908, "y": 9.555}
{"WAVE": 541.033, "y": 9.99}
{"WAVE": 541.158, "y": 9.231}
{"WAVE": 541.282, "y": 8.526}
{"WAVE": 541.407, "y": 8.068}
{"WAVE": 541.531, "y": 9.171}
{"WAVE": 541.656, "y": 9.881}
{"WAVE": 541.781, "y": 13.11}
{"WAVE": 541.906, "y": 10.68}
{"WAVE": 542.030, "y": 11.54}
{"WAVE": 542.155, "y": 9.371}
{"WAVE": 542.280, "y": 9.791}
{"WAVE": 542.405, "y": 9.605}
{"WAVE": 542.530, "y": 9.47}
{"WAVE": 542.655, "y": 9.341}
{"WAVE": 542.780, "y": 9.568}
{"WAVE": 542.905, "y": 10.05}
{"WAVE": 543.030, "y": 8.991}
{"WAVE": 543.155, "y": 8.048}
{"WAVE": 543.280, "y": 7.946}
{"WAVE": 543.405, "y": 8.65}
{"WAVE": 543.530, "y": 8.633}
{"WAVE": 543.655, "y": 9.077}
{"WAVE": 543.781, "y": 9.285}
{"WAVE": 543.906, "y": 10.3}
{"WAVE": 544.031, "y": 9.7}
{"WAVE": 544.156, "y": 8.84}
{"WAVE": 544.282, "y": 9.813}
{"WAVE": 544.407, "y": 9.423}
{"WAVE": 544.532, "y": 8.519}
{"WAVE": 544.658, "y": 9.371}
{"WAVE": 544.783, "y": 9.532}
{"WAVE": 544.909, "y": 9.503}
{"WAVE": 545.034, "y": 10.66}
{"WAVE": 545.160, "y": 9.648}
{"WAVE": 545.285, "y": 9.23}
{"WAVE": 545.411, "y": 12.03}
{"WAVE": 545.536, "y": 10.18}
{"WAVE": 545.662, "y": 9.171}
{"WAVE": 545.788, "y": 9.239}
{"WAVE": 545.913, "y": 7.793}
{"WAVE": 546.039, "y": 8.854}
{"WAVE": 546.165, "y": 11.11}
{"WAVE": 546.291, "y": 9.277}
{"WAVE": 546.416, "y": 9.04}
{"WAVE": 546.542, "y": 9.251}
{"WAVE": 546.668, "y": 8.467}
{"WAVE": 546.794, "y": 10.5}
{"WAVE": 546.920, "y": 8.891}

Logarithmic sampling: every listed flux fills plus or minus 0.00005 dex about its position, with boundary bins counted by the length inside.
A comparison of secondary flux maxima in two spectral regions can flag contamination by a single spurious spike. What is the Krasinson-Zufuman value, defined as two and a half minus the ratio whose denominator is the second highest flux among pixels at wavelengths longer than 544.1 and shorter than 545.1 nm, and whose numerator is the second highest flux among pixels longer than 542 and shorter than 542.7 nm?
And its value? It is 1.50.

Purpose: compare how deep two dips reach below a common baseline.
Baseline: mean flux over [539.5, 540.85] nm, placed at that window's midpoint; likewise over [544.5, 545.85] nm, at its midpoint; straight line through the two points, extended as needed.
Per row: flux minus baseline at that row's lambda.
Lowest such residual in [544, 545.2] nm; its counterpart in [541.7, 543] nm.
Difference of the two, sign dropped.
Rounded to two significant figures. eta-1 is 1.1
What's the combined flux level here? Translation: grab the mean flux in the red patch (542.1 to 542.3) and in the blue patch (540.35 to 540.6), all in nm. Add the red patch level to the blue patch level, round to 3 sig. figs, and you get 18.9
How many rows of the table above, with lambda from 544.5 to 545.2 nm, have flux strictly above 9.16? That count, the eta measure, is 5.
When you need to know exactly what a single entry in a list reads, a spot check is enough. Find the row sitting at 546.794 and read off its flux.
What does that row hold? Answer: 10.5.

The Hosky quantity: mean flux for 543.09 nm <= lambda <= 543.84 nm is 8.6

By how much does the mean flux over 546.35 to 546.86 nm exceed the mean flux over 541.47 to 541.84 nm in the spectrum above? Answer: -1.4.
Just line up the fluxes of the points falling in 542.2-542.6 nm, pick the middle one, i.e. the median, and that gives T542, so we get 9.6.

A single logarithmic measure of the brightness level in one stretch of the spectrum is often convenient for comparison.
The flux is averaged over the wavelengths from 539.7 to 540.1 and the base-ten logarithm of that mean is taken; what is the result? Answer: 0.95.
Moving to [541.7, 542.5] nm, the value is 1.03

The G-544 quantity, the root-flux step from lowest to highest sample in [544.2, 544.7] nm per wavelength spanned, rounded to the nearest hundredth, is -0.19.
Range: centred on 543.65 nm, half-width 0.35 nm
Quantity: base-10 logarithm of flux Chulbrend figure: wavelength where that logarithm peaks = 543.906 nm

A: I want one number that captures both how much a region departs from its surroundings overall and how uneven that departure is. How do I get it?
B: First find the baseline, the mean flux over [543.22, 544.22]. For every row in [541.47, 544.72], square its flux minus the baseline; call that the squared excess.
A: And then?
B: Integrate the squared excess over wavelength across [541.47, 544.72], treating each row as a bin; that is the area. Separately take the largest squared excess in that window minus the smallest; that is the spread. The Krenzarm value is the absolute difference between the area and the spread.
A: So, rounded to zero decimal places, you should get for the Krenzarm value 12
